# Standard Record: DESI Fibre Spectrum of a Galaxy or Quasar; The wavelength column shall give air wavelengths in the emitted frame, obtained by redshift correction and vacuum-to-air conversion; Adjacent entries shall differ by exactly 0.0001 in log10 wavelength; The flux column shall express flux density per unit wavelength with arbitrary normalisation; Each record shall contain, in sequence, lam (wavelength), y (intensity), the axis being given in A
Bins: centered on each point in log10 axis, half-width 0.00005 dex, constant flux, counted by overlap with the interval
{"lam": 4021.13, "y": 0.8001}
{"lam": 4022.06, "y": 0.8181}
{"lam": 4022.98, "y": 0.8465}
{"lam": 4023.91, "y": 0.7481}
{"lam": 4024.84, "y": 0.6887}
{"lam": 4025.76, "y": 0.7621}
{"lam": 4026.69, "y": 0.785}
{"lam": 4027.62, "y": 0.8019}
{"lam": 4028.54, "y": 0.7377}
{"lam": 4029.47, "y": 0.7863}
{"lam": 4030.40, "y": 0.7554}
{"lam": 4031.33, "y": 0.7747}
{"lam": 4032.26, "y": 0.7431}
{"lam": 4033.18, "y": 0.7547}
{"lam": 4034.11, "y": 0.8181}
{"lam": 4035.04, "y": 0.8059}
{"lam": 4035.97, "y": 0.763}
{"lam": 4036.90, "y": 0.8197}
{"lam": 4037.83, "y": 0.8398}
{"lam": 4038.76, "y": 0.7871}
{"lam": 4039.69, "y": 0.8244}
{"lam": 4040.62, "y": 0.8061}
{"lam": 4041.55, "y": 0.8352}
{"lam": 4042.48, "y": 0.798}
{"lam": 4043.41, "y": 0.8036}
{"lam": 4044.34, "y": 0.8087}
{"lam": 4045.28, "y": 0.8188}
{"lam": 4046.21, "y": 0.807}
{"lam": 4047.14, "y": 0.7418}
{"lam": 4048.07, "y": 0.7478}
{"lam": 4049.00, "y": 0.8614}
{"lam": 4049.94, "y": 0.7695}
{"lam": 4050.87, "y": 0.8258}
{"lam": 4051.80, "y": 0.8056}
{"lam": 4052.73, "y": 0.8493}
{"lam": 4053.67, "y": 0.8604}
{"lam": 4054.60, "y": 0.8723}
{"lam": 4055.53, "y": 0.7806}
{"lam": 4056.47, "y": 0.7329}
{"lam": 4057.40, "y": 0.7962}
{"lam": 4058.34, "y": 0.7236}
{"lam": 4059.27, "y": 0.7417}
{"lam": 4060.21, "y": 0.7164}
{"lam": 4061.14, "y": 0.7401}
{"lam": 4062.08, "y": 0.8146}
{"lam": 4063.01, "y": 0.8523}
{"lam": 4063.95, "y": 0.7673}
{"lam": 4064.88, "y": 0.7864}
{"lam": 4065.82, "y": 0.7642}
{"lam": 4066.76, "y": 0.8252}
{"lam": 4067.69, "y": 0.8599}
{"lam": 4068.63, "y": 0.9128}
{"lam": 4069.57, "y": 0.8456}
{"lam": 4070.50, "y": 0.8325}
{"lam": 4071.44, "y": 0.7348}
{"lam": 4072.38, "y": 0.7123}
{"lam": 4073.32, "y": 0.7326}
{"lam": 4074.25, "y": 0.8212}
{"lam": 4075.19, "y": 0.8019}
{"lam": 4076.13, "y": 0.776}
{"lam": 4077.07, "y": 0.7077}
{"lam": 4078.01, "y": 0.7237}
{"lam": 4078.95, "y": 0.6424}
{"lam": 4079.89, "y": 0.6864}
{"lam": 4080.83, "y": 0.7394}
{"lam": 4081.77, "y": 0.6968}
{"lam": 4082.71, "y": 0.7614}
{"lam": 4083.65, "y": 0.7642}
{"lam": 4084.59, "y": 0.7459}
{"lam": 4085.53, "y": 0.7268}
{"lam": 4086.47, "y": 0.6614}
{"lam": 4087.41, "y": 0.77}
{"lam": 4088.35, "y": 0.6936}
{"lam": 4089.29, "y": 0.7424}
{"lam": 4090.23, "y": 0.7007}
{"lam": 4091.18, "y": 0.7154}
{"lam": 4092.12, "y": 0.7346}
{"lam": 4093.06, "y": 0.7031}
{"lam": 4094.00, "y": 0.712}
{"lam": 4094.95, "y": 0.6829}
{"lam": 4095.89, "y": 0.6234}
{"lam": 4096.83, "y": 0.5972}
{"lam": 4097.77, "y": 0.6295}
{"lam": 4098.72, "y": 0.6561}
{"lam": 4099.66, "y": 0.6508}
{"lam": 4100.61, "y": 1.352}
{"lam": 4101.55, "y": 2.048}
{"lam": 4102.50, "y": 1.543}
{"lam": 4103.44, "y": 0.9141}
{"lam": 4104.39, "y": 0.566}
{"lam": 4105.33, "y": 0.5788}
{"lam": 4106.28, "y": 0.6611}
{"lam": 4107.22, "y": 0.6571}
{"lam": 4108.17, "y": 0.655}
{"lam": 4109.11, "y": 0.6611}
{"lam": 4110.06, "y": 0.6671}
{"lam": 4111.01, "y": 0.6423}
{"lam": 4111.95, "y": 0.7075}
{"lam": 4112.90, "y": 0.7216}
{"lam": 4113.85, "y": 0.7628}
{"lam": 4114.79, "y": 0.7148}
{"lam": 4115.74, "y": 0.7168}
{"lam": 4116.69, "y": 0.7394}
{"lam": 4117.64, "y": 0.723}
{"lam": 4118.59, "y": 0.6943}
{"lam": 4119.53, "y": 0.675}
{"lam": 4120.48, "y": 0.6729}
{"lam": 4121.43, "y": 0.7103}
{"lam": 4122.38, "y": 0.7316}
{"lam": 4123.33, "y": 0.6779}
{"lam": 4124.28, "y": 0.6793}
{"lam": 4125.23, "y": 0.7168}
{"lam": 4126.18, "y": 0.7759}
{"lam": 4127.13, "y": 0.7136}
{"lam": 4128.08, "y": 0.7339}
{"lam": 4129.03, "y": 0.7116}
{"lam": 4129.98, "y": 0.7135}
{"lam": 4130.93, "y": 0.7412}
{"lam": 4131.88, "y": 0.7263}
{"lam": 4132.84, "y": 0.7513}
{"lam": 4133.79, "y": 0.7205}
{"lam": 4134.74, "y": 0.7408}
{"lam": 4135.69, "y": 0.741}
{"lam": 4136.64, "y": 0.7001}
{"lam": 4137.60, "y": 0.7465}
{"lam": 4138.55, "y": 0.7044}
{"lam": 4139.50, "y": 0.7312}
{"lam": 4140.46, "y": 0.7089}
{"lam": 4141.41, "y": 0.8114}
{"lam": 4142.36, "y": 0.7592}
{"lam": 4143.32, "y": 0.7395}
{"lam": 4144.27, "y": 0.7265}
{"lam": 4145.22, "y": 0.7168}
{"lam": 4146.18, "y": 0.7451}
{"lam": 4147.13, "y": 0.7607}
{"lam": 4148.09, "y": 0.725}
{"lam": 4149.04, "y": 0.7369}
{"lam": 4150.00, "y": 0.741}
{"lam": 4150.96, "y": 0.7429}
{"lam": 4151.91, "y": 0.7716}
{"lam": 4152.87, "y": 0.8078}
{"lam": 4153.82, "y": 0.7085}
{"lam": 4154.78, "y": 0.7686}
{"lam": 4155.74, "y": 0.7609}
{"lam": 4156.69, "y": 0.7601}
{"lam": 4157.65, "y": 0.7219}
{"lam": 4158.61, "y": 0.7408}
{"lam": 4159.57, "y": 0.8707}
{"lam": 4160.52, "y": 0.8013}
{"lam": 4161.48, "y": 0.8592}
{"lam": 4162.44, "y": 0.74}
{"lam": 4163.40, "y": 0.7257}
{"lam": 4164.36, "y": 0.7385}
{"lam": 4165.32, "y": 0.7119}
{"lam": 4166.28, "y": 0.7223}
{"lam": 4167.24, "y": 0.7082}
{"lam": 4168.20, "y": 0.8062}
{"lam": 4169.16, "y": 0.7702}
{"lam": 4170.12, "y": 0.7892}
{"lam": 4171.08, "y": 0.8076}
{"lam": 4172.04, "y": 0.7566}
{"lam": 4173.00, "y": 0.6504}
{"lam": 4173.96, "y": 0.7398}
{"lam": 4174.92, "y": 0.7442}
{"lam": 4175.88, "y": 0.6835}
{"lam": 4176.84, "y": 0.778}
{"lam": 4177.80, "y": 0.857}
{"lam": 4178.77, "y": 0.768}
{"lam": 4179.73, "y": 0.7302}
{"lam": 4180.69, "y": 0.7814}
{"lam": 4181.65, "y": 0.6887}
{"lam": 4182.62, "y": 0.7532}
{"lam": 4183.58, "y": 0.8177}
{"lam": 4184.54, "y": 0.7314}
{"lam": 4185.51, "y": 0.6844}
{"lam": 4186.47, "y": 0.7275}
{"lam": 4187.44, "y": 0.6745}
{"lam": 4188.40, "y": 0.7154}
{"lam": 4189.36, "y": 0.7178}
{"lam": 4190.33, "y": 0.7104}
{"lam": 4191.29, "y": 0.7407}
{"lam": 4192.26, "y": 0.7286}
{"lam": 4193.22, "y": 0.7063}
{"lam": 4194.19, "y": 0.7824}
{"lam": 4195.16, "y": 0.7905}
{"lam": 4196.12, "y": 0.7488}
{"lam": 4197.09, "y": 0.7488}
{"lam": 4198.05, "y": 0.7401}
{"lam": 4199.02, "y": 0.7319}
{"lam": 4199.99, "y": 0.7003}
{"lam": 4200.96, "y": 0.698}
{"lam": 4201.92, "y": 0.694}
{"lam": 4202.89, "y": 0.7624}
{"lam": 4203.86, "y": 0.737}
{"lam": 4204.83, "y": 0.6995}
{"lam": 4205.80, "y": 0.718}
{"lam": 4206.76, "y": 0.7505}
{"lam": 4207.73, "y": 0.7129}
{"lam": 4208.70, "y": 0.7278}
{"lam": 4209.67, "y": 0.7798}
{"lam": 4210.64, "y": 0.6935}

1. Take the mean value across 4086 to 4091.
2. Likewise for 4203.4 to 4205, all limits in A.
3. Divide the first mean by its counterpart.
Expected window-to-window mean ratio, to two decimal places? 0.99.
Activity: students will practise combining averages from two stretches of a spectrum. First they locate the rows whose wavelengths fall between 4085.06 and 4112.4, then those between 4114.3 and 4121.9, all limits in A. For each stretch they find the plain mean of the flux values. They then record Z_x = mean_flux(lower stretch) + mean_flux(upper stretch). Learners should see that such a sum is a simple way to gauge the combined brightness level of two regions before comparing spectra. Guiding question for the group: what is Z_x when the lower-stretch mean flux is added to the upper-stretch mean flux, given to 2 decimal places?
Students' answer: 1.49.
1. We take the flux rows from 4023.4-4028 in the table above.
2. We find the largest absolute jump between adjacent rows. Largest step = 0.07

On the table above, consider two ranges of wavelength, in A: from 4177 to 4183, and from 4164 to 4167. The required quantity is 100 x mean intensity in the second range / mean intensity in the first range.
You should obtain 95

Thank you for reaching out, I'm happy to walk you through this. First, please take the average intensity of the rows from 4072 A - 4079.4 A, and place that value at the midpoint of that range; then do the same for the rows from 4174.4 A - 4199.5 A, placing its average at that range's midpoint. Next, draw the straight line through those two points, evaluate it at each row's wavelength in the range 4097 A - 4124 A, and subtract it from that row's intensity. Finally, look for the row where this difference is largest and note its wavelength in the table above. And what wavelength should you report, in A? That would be 4101.55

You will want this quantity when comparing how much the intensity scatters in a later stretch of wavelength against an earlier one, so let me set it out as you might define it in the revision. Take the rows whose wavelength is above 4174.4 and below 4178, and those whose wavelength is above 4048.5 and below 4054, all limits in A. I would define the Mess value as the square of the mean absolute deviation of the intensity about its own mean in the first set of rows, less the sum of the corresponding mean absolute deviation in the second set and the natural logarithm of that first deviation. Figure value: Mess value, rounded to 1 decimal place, 2.9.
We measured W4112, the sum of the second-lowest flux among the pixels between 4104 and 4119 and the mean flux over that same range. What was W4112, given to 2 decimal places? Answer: 1.26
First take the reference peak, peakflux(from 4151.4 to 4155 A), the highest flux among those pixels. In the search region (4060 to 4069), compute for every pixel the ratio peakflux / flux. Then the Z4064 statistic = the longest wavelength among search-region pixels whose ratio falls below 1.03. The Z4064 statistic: 4068.63 A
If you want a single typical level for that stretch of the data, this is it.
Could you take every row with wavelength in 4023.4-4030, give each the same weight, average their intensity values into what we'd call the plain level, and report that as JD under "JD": 0.76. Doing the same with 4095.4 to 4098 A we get 0.62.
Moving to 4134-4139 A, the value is 0.73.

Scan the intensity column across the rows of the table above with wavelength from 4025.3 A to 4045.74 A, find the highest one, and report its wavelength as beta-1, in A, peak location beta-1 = 4037.83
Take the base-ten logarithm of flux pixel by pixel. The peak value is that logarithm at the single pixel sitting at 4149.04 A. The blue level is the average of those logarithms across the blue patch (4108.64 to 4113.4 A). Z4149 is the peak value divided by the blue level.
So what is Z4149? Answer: 0.79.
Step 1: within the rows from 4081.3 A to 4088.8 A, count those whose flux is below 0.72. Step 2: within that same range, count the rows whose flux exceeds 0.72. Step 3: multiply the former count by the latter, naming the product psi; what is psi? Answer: 15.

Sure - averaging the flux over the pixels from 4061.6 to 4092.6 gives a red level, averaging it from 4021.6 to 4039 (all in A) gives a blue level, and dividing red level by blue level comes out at 0.972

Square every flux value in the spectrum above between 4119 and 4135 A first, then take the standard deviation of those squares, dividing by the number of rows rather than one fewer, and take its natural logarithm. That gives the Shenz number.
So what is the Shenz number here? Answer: -3.2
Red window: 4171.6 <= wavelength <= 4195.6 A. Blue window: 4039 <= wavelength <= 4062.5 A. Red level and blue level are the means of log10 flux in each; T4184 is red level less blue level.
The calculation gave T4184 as -0.032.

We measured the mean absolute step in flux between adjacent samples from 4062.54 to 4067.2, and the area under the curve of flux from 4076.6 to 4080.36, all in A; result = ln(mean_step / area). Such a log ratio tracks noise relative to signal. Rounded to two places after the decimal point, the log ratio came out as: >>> -4.01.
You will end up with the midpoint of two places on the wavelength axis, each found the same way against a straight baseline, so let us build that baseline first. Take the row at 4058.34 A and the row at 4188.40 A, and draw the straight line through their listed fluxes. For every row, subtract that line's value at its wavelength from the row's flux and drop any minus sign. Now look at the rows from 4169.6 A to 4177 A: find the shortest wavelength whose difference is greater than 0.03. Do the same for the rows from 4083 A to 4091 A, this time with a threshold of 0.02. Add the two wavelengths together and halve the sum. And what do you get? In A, 4126.9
